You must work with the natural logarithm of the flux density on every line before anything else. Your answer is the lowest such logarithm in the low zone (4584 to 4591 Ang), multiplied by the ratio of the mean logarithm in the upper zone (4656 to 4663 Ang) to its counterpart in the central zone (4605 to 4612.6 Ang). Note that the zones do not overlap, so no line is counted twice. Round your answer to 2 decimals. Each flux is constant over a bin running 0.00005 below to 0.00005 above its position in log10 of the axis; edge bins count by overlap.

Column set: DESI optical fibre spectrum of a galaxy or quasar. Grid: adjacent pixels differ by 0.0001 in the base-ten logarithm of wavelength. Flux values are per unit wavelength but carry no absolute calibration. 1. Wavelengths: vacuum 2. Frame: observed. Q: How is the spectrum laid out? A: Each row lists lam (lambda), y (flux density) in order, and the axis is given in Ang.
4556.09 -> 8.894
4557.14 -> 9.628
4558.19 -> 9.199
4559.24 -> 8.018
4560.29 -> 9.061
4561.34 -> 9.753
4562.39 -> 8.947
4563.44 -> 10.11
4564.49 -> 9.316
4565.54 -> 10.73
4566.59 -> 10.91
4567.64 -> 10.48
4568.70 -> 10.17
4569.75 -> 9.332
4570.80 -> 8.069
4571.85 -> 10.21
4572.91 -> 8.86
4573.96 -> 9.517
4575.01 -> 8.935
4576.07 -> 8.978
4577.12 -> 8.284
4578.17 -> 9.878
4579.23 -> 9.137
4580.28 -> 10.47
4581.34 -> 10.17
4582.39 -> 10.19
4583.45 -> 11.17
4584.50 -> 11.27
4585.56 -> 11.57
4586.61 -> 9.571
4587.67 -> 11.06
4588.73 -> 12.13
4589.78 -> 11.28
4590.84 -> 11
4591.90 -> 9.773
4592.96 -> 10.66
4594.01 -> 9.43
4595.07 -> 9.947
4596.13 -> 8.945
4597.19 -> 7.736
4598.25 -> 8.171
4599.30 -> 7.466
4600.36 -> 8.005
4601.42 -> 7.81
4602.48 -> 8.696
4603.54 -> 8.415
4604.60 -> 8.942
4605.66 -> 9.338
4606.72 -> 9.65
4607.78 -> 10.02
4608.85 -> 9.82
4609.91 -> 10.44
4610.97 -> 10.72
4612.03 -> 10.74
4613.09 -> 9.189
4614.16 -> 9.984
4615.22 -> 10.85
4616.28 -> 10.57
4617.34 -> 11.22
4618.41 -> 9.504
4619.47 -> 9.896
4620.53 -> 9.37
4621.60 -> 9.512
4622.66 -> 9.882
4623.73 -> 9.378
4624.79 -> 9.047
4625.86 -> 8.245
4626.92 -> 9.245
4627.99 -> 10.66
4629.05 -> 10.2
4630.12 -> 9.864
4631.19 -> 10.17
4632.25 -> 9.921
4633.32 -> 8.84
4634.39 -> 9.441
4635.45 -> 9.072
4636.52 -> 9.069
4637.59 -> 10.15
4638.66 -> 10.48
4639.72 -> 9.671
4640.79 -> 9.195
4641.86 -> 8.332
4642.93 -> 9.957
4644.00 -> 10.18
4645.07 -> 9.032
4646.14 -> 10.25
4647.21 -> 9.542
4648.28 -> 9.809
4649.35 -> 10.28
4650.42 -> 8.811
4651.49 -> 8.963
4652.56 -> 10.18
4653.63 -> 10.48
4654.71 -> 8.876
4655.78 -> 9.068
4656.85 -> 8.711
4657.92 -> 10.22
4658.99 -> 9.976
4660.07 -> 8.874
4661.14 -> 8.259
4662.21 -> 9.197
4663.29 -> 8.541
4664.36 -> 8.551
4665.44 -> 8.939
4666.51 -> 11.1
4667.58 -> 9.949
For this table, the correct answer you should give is 2.17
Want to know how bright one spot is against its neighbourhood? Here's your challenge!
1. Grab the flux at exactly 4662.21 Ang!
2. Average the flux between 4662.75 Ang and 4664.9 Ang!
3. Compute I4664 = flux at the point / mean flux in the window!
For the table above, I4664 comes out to 1.08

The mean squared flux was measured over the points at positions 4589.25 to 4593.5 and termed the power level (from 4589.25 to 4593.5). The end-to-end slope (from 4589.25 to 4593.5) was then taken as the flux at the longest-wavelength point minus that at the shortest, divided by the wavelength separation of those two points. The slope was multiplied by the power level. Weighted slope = -22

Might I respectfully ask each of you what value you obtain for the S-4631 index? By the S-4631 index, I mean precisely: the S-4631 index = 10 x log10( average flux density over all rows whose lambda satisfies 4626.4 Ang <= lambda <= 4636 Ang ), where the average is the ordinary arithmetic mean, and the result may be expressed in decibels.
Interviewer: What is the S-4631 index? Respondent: 9.9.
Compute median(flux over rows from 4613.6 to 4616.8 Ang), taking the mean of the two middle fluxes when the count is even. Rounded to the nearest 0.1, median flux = 10.6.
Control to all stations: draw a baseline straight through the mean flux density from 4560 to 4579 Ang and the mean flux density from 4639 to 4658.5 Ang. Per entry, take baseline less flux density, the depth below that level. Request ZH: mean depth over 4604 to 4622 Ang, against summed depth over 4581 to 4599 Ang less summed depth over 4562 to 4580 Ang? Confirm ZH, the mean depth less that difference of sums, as 12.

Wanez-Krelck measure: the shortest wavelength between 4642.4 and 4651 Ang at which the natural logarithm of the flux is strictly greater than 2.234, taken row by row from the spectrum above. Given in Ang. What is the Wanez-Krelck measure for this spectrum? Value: 4642.93 Ang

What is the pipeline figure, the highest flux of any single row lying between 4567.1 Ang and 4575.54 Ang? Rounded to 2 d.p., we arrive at 10.48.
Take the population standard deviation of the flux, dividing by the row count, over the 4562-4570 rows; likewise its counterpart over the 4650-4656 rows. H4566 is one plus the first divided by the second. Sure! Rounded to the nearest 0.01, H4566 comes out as 2.01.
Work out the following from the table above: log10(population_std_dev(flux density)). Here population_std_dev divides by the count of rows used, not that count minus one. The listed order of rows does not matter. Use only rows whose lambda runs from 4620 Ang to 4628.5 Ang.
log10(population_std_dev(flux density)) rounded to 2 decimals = -0.19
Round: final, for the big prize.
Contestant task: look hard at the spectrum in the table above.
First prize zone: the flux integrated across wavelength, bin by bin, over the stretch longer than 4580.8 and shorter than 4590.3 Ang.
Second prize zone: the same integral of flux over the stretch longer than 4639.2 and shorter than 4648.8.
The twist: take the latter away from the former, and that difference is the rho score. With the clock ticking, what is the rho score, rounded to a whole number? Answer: 12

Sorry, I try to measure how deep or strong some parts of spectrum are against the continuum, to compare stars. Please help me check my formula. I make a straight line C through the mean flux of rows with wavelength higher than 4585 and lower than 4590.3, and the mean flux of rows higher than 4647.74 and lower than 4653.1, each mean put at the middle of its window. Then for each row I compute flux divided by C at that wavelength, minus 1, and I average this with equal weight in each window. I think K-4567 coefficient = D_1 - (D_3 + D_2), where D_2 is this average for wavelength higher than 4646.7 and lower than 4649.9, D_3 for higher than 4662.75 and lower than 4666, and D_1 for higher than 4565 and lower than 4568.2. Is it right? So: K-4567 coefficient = -0.04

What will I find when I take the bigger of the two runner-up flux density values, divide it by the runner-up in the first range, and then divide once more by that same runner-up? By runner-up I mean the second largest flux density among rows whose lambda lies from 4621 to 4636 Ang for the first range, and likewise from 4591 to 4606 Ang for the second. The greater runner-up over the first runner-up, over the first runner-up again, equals 0.098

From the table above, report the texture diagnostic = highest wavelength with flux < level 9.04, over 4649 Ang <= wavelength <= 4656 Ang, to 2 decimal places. 4654.71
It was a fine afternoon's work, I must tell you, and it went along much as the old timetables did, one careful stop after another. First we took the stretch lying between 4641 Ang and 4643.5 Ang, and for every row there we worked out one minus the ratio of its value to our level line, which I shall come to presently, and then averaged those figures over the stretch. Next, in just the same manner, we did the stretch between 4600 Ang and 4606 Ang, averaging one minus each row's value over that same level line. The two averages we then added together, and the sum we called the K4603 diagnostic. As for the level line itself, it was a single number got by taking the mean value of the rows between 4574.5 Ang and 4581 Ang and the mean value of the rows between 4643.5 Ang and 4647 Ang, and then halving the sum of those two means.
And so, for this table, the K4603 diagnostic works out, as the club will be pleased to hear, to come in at 0.15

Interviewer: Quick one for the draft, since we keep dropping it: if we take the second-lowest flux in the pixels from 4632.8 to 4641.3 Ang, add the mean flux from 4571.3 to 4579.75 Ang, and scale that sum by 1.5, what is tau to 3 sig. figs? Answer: 27.4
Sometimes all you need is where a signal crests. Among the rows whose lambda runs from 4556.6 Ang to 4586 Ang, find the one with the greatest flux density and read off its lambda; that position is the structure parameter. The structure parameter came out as 4585.56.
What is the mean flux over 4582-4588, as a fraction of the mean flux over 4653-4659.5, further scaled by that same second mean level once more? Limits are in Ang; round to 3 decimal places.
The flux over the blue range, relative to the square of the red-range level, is 0.118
